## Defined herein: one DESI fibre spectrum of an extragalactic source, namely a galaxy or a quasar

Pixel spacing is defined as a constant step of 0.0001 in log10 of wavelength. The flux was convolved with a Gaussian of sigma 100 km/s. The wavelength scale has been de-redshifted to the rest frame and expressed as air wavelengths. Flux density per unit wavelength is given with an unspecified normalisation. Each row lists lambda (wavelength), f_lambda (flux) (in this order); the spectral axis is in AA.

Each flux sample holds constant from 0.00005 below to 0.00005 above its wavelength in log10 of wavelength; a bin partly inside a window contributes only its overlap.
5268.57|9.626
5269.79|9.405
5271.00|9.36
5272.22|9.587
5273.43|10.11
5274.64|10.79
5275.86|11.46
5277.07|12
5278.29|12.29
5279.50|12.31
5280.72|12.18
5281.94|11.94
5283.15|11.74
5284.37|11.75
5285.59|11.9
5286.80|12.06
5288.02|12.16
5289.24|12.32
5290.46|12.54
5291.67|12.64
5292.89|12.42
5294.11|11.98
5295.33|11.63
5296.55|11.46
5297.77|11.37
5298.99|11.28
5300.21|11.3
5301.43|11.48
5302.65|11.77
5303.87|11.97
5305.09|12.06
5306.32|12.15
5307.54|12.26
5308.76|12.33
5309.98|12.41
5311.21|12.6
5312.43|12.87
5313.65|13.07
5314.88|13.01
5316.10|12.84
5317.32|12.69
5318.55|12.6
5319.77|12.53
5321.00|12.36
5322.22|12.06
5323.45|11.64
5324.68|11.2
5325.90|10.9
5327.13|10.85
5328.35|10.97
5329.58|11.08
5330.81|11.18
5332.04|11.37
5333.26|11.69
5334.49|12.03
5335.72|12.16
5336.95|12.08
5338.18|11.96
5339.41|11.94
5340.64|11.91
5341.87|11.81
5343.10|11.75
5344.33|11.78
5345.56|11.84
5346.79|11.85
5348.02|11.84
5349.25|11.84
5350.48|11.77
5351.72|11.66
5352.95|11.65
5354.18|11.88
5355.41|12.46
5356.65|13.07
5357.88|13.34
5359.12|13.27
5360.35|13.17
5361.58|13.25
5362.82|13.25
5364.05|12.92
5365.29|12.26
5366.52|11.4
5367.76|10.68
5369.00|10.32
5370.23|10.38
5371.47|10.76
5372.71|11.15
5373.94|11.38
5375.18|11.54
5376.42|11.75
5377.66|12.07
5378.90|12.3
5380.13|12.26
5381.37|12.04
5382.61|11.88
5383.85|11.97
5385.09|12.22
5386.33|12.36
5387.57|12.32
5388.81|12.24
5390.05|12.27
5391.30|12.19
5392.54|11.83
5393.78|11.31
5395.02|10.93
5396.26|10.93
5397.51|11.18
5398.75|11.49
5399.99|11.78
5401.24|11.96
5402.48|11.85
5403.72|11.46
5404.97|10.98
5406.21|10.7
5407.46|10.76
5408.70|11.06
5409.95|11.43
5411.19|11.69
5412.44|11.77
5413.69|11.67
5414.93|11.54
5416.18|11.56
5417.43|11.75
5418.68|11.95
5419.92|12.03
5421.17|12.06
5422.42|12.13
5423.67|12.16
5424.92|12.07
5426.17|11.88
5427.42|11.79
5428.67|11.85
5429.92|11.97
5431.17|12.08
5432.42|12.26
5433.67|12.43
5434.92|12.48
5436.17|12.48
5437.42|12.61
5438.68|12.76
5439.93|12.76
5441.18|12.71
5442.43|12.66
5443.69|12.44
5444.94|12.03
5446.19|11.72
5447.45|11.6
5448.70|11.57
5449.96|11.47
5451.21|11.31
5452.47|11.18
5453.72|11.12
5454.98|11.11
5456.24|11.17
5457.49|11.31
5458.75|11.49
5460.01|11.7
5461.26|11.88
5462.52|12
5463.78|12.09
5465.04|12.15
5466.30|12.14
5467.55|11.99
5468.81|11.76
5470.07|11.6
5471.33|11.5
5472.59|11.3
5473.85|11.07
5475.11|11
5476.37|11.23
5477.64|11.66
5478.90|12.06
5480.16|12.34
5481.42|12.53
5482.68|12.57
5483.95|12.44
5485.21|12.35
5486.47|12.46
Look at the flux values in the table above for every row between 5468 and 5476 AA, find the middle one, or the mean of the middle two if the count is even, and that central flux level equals 11.4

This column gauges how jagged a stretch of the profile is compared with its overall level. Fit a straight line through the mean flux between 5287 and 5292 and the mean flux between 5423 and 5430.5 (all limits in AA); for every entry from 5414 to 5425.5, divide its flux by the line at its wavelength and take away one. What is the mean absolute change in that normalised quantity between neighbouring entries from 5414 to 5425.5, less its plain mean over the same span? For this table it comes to 0.01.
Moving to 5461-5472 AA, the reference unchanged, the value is 0.00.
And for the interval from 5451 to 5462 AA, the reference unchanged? 0.05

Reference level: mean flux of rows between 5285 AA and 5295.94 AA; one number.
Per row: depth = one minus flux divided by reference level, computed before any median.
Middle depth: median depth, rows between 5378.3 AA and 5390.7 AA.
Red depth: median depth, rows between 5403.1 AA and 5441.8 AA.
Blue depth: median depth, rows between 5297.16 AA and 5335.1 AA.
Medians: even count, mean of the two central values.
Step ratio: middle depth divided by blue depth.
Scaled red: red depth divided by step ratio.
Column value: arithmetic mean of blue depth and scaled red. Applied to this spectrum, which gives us -0.02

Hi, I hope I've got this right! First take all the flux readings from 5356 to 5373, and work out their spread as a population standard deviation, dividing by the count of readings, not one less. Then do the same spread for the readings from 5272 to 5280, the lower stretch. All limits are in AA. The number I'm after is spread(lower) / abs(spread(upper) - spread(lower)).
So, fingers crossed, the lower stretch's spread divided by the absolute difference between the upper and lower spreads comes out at 5.6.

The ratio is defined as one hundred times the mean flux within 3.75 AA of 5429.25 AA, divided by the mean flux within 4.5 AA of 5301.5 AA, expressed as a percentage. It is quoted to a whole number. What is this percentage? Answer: 103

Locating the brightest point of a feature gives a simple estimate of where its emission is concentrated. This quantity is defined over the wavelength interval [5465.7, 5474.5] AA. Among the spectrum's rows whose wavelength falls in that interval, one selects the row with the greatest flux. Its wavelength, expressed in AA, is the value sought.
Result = 5466.30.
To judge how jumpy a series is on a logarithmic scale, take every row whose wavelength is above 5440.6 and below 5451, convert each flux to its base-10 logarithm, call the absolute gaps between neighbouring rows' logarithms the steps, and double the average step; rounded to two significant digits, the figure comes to 0.013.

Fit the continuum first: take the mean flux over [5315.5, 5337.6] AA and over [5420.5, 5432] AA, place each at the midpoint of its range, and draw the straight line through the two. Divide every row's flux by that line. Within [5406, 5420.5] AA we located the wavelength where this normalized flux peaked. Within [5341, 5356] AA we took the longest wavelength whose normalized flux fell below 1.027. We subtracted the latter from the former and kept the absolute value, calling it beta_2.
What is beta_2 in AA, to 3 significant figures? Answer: 65.7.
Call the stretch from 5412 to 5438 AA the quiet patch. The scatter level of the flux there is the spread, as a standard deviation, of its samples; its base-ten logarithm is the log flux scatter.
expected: -0.5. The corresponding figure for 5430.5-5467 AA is -0.3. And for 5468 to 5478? -0.6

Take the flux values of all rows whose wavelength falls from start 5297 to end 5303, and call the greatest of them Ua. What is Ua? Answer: 11.77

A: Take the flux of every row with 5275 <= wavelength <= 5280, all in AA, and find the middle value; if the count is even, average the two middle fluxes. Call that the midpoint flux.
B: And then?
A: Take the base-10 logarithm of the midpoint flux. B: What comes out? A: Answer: 1.08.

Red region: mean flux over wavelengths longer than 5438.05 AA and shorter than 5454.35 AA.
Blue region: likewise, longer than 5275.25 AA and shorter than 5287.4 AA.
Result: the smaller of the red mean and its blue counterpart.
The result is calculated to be 11.95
